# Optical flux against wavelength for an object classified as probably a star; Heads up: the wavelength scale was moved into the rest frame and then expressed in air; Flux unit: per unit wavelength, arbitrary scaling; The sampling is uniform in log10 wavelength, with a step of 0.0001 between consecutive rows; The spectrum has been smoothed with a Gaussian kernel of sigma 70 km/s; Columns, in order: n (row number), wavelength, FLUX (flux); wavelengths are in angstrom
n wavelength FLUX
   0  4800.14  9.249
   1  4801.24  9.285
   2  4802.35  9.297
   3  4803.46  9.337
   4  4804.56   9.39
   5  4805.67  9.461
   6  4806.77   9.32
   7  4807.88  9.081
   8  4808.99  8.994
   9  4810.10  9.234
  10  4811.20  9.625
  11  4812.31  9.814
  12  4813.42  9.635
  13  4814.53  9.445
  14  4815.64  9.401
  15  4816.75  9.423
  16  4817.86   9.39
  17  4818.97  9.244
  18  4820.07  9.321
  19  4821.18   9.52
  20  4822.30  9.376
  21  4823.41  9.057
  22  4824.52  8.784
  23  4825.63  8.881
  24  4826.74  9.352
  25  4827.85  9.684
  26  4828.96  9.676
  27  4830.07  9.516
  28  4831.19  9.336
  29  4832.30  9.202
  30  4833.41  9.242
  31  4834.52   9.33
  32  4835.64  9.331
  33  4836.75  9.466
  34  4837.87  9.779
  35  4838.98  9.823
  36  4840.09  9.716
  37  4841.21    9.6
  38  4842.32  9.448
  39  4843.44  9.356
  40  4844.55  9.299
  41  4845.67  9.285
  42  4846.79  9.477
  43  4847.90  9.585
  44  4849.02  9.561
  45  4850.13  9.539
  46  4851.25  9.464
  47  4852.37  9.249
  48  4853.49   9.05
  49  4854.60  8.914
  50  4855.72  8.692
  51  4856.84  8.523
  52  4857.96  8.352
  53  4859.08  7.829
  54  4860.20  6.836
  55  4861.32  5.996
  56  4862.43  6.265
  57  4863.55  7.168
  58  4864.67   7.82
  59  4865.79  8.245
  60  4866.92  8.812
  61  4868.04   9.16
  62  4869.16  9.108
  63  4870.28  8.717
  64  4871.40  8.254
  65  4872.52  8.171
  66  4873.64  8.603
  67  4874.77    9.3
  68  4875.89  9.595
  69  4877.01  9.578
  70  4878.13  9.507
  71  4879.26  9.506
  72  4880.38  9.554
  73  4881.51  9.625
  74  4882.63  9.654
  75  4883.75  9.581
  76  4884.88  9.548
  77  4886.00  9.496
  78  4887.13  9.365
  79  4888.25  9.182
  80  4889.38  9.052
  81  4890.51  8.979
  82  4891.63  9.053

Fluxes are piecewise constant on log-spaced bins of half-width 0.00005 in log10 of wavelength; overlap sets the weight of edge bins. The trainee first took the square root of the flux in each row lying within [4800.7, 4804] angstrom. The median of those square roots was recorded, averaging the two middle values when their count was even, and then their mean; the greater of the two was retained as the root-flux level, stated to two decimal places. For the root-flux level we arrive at 3.05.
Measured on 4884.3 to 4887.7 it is 3.08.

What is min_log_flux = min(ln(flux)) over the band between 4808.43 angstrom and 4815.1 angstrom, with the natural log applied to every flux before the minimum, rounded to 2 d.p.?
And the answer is 2.20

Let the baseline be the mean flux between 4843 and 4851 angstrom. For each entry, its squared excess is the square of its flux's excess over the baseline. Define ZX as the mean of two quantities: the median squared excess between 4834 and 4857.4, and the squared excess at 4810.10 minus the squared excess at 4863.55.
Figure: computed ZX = -2.6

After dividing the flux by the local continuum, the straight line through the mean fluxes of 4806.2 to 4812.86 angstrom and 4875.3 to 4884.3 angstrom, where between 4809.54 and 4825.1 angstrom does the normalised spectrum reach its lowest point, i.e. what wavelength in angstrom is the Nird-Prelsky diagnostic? 4824.52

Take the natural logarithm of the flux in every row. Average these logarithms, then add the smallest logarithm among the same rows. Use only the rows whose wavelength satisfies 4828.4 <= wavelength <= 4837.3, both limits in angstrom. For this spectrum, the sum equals 4.46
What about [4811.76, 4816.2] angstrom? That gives 4.50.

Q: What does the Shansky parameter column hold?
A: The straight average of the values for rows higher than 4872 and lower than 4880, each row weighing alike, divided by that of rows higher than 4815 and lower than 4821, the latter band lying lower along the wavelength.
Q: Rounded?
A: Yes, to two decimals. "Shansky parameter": 0.98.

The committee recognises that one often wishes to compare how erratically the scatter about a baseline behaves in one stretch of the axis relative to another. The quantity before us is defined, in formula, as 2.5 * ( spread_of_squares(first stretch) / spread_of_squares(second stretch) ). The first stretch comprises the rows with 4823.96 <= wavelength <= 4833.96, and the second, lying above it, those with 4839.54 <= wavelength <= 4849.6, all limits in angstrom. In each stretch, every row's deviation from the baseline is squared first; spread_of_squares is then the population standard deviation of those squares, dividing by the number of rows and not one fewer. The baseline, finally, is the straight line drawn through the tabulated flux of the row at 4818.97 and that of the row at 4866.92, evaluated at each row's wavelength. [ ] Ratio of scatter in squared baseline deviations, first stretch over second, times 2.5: 2.0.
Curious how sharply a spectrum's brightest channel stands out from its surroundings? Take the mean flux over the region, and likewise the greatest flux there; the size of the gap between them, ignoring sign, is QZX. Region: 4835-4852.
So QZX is 0.31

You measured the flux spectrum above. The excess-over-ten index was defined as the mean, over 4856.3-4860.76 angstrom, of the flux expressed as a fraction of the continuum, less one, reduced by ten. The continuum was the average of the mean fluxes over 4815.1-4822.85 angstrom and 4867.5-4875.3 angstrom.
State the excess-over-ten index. -10.1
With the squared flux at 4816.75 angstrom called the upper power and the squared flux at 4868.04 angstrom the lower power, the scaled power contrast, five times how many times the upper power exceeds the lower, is 5.3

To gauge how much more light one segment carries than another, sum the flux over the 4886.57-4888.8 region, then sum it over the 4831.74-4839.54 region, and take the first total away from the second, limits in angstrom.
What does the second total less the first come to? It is 48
